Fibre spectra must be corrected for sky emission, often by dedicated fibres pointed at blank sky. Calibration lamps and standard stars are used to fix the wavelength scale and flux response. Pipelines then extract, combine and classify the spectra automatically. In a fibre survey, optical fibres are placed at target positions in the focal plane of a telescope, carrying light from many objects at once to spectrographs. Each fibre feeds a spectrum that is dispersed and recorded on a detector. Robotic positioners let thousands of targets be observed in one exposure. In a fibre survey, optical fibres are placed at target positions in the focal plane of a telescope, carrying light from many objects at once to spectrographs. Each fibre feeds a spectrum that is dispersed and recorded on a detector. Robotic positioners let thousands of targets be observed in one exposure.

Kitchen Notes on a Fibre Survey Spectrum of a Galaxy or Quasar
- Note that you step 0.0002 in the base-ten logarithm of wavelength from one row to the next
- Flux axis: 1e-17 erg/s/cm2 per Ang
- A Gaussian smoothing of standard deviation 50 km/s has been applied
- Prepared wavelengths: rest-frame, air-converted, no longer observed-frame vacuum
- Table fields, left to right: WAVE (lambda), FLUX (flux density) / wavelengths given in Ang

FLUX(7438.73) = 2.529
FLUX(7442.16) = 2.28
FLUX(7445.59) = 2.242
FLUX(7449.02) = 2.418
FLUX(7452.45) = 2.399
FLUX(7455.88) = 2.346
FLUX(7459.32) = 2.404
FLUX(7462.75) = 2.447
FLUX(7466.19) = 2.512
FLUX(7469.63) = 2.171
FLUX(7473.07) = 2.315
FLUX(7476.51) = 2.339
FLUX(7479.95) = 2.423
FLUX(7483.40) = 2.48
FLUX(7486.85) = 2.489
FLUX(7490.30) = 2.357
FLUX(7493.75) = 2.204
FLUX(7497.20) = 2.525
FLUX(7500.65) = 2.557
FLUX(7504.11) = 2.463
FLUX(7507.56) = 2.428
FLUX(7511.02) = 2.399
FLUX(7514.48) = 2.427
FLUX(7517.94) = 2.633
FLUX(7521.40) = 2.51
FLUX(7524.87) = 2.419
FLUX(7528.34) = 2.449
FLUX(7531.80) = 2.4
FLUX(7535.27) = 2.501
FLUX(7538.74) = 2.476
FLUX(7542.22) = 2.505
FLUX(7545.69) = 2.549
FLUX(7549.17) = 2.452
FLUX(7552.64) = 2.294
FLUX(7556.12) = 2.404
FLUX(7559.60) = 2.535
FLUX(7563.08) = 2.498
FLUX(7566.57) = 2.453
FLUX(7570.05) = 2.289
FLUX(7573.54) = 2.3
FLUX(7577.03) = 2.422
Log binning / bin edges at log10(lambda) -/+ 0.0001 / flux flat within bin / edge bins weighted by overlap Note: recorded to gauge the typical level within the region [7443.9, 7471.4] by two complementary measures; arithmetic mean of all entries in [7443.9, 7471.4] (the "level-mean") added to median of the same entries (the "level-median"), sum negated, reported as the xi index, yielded -4.77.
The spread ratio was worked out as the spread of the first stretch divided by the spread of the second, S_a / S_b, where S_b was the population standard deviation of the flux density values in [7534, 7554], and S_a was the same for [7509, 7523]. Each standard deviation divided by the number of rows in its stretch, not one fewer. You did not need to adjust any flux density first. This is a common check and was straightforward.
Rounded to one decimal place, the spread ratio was 1.1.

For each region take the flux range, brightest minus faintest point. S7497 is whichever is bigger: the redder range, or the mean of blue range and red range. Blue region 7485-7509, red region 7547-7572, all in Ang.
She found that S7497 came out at 0.30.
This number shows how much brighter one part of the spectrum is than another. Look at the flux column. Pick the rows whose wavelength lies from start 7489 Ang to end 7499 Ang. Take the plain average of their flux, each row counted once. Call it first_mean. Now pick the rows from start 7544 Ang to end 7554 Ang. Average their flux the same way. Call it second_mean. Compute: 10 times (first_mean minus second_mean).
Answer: -0.7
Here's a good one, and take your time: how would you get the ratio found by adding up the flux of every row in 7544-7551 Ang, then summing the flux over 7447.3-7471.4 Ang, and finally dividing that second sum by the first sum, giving 3.3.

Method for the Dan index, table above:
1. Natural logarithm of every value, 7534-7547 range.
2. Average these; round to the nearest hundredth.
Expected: 0.92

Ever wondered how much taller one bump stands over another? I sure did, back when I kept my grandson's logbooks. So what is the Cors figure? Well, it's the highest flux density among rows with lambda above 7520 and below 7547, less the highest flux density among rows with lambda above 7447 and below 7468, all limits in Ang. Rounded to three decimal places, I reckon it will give 0.037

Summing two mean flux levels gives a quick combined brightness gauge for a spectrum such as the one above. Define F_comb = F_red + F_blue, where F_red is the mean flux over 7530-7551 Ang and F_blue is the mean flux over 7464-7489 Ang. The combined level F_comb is 4.870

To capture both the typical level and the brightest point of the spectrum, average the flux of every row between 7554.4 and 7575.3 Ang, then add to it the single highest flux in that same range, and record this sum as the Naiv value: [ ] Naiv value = 4.95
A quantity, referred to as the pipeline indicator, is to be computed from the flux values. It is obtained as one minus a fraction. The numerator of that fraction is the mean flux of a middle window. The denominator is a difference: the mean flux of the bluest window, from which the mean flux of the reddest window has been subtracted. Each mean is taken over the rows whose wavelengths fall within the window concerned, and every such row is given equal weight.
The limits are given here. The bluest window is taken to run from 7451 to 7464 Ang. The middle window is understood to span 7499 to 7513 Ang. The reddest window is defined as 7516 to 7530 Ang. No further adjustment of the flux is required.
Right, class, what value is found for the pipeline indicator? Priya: 25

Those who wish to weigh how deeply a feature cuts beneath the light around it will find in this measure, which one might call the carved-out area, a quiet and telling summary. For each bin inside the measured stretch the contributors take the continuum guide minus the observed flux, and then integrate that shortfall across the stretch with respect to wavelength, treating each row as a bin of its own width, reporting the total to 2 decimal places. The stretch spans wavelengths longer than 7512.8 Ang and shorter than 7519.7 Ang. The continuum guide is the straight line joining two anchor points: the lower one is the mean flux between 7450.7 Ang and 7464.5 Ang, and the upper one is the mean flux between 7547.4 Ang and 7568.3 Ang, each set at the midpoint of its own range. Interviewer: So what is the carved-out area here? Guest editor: -0.74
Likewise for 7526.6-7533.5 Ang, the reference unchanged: 0.03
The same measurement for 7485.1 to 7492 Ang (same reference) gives -0.08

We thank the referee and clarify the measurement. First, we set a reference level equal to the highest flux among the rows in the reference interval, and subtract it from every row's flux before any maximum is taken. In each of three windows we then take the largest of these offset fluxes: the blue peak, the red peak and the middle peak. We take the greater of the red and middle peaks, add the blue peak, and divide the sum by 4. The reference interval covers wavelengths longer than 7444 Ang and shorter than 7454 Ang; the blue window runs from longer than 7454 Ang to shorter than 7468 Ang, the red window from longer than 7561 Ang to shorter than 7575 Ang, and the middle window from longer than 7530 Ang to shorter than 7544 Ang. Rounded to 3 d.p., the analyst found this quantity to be 0.045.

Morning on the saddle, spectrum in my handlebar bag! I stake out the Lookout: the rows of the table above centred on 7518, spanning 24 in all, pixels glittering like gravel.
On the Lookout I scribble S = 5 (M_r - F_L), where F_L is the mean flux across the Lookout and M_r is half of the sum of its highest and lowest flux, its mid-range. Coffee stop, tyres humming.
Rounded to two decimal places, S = 0.25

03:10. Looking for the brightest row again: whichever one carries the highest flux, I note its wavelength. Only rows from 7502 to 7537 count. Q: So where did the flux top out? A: 7517.94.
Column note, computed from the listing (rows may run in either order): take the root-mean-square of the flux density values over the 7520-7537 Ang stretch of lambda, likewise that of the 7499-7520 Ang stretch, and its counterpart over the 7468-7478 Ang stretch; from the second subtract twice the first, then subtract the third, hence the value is -4.70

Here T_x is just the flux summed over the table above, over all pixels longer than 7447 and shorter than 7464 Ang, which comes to 12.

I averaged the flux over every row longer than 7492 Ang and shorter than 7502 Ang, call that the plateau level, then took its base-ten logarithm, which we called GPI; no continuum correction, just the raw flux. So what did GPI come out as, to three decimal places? 0.385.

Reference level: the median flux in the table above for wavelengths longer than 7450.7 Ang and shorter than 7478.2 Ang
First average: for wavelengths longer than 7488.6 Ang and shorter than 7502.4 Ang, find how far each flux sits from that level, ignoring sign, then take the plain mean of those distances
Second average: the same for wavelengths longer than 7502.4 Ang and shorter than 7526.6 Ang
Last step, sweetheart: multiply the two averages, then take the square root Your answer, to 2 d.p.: 0.11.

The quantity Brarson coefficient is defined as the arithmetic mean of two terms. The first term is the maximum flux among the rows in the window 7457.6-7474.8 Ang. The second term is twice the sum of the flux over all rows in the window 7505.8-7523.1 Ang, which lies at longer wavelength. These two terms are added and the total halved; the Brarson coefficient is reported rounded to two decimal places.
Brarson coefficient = 13.65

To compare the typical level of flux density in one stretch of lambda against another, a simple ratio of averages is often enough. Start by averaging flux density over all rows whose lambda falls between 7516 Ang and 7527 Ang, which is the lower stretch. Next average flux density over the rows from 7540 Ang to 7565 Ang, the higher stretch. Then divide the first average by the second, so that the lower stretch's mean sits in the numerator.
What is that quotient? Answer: 1.02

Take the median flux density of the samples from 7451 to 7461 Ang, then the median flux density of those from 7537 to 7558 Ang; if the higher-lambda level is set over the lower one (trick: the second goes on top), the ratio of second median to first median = 1.03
